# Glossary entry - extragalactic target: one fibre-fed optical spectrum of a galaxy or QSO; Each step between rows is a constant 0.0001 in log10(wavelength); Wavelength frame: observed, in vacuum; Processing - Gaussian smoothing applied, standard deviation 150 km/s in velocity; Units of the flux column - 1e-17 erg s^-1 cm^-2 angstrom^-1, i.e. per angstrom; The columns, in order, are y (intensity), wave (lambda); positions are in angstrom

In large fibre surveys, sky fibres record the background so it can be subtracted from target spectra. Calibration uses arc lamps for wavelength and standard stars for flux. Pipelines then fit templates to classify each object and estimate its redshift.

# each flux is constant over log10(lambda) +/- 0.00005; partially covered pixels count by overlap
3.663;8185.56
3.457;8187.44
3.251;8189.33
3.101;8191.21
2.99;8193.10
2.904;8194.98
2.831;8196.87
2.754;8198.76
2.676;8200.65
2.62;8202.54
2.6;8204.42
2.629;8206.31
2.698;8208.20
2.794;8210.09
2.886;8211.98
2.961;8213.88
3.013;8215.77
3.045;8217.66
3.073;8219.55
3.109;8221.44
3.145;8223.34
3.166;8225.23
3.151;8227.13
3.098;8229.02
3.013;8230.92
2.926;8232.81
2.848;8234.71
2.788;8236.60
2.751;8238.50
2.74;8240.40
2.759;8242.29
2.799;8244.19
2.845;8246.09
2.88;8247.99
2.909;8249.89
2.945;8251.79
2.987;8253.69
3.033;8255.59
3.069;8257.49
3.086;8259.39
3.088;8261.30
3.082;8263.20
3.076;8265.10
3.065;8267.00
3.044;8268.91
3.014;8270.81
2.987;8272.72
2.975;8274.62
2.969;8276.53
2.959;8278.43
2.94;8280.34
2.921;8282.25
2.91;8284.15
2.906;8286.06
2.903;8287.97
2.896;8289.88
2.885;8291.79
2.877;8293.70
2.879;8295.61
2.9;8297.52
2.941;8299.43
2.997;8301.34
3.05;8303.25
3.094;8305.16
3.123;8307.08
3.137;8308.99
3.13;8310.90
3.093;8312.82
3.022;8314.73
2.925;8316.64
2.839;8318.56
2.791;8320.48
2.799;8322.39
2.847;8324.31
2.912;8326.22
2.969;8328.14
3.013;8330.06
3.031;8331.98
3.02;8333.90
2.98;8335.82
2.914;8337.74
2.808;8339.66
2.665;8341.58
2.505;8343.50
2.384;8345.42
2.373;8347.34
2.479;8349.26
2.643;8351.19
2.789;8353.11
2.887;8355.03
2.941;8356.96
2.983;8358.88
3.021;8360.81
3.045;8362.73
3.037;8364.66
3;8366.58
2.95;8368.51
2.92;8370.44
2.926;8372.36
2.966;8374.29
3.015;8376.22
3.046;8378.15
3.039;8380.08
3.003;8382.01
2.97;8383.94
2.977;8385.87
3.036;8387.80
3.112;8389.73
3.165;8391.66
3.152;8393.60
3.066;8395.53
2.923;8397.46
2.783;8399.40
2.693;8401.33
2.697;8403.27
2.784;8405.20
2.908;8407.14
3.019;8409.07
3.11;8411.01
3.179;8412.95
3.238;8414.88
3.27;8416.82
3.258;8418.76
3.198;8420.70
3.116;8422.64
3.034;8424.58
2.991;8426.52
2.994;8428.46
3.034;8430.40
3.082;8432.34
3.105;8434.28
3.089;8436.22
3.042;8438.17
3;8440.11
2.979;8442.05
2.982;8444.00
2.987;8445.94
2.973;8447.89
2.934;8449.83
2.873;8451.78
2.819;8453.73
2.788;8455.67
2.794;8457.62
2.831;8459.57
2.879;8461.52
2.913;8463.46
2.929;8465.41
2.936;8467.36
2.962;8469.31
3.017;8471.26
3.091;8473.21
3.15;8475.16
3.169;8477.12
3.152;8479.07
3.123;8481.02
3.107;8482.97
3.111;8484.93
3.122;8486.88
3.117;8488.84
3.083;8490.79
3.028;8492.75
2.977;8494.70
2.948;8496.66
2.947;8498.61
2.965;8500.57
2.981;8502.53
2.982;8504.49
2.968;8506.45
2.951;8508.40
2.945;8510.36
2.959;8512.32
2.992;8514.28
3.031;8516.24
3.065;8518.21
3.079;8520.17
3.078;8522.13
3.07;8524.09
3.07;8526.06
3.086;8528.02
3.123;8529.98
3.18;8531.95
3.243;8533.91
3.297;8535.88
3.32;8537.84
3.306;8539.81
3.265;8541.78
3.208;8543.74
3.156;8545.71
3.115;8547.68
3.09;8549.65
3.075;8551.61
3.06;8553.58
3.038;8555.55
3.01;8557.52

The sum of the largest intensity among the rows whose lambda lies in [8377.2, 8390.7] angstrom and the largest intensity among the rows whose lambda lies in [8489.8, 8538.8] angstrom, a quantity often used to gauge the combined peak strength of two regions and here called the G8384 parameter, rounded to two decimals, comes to 6.43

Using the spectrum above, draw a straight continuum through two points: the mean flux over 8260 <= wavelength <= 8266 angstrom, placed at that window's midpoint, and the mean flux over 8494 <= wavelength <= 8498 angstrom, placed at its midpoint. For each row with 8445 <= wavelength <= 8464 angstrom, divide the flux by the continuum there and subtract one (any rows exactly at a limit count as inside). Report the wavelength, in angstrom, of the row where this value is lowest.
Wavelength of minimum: 8455.67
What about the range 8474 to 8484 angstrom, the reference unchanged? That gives 8482.97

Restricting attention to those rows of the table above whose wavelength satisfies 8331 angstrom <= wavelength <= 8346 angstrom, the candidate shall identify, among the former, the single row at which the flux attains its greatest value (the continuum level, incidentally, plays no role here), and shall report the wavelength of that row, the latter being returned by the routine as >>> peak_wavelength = 8331.98 angstrom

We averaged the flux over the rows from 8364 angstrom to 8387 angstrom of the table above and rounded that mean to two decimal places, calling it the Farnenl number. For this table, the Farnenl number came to 2.99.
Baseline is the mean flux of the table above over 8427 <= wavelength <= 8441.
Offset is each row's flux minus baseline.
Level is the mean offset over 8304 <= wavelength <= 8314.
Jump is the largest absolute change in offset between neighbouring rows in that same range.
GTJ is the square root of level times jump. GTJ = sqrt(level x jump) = 0.049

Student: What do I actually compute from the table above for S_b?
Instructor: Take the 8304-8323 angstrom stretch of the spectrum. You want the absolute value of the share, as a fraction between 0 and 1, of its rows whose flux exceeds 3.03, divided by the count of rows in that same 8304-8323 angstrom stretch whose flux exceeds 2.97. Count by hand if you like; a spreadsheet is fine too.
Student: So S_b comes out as 0.083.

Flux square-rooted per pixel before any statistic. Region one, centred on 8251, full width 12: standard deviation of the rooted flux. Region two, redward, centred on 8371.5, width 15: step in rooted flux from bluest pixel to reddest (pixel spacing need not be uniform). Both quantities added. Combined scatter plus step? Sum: 0.02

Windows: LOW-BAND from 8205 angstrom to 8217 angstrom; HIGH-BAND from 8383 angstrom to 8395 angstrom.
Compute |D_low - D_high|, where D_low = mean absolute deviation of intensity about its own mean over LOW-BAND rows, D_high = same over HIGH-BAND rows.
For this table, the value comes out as 0.05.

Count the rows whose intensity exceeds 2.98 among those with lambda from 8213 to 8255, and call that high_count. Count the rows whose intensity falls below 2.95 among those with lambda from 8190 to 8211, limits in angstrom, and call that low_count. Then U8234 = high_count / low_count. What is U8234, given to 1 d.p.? 1.1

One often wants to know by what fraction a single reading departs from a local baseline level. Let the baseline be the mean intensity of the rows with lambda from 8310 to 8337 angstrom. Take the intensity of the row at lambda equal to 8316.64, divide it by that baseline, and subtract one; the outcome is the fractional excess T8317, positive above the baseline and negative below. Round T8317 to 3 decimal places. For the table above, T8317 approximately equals -0.010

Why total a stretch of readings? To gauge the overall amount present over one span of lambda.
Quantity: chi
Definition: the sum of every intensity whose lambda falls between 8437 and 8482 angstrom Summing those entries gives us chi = 68.3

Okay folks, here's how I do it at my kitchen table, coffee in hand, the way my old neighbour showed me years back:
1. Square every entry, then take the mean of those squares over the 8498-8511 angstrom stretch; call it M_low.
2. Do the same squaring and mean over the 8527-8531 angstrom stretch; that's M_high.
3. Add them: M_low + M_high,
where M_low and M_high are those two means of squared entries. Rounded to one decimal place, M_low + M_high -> 18.4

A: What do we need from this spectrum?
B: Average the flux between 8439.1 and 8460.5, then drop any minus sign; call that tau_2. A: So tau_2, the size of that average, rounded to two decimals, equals 2.91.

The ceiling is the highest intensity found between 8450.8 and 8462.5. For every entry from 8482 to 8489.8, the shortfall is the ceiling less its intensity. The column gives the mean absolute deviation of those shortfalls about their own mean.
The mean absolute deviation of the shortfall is 0.01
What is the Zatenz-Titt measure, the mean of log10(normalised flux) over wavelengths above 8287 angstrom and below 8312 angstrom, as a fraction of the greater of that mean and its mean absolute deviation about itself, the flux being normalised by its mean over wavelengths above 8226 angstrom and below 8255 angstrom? 0.9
